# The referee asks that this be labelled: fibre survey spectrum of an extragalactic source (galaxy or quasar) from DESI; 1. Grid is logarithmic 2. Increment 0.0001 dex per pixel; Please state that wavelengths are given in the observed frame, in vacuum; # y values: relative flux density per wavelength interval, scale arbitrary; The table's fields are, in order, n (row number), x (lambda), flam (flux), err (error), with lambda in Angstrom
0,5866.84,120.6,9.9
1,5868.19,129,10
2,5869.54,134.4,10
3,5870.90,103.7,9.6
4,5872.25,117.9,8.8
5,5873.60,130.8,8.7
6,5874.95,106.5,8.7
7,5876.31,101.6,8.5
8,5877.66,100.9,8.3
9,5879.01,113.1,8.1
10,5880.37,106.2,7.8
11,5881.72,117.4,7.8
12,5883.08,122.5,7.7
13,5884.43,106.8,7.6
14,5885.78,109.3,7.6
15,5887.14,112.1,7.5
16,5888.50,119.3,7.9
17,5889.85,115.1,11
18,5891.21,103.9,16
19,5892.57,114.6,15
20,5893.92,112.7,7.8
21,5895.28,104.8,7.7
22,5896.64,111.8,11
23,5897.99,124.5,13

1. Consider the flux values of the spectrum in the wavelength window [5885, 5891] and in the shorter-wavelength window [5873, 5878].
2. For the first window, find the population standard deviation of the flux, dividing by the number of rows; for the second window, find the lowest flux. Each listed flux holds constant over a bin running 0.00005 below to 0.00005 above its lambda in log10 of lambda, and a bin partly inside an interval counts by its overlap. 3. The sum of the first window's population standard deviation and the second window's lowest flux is 105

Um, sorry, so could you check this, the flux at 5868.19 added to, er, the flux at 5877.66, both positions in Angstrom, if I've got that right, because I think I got 230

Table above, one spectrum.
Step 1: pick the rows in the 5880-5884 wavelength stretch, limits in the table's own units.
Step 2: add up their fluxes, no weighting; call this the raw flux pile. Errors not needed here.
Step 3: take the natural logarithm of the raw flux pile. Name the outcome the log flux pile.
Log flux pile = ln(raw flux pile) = 5.85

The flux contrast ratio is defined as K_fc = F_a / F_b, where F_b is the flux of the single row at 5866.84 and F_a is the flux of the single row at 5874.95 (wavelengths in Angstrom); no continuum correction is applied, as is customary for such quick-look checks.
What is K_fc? 0.88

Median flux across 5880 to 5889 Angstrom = 112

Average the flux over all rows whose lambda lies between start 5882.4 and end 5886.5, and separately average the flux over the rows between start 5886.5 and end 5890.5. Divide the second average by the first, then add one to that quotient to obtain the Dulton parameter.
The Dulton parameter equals 2.02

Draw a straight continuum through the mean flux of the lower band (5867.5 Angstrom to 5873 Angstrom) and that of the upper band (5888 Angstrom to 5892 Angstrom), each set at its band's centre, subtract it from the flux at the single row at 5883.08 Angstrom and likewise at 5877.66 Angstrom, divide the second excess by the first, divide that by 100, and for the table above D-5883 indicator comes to -0.025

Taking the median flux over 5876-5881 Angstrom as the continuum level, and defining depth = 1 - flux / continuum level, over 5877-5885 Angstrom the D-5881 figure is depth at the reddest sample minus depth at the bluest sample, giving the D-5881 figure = -0.06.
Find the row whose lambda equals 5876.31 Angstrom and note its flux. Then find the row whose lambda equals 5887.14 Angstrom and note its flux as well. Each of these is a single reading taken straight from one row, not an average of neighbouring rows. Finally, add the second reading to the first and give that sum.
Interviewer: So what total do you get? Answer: 214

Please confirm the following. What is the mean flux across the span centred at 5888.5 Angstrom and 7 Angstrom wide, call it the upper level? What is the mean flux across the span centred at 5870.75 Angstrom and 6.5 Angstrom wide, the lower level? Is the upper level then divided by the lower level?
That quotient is 0.91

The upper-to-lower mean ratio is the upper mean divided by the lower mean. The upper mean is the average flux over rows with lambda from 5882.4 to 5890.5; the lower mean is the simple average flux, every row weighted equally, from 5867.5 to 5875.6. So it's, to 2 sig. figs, 0.95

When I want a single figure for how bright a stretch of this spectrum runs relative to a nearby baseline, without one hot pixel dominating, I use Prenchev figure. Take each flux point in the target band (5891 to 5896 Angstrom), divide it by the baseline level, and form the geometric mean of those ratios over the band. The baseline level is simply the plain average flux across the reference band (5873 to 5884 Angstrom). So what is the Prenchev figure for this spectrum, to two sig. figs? 0.97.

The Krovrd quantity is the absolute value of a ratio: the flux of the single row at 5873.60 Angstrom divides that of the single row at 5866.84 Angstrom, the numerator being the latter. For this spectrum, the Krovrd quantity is 0.92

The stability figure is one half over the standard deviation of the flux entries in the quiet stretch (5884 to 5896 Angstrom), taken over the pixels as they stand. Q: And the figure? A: 0.10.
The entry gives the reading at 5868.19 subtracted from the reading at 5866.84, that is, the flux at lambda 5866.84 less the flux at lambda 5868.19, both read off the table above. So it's -8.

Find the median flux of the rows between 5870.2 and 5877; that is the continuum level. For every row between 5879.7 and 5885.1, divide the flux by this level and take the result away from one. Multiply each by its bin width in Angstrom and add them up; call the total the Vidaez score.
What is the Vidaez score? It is -0.34 Angstrom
